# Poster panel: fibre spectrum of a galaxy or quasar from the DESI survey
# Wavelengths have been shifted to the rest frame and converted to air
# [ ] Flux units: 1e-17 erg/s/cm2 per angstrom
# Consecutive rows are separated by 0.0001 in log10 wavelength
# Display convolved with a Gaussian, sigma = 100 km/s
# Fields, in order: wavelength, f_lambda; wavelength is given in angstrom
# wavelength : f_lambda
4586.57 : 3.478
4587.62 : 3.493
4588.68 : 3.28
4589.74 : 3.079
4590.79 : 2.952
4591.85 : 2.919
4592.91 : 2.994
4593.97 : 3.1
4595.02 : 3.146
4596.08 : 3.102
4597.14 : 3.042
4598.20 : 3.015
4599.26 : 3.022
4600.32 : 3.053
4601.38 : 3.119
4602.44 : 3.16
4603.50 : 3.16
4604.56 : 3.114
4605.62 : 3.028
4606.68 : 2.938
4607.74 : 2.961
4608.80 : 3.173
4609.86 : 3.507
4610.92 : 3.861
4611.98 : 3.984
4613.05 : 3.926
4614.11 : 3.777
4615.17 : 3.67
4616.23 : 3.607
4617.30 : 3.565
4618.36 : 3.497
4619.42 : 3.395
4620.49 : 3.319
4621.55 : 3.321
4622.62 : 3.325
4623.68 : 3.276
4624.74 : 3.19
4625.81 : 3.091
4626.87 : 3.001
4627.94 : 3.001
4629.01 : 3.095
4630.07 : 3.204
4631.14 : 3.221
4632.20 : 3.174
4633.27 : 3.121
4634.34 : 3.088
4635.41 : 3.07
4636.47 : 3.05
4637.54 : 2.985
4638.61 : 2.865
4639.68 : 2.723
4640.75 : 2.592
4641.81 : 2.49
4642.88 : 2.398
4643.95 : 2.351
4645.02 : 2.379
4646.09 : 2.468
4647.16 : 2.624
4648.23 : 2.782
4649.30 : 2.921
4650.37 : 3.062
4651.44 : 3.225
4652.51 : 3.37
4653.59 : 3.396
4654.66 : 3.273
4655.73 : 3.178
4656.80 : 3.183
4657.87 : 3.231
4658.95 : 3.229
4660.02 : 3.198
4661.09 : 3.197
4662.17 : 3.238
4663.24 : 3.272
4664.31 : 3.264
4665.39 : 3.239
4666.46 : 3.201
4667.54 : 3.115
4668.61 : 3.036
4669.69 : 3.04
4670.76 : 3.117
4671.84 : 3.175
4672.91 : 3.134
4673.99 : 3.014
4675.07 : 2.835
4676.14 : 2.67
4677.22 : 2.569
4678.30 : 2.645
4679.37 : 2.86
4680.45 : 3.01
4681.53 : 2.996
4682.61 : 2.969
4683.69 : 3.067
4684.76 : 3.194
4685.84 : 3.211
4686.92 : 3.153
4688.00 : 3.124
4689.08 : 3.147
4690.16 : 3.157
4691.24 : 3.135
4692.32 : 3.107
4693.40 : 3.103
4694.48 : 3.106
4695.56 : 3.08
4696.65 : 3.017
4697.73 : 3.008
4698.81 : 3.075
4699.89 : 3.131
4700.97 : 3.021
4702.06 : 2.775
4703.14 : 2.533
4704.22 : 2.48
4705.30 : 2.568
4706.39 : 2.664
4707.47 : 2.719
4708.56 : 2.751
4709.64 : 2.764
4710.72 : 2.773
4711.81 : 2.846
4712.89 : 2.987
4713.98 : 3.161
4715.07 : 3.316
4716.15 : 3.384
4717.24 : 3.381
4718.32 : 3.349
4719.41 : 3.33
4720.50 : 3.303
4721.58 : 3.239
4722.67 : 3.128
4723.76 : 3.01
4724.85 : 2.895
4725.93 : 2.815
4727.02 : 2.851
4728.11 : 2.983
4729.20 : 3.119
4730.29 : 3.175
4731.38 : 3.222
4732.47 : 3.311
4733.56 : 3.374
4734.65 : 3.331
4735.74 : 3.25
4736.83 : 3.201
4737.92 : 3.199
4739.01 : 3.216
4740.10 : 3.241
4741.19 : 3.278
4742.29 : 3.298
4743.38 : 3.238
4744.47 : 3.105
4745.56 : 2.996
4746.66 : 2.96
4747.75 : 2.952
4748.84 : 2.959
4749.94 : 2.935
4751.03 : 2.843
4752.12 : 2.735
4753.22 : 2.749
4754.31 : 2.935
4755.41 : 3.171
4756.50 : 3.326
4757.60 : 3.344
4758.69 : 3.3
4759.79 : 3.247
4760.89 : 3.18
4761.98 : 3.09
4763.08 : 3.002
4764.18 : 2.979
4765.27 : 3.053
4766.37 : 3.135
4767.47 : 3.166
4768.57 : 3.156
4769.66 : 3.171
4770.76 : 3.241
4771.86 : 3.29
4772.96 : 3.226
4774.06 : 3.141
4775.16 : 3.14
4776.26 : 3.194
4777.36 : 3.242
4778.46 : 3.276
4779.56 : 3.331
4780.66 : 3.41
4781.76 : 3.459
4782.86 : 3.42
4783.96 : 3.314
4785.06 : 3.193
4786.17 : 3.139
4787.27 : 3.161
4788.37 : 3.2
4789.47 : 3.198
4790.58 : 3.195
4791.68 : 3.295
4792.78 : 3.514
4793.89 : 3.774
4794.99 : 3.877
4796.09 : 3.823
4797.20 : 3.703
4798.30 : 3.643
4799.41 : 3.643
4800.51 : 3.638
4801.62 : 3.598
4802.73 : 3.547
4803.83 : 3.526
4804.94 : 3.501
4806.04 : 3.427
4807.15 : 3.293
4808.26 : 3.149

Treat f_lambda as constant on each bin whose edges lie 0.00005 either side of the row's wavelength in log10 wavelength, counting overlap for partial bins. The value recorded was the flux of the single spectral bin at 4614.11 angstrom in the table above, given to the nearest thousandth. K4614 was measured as 3.777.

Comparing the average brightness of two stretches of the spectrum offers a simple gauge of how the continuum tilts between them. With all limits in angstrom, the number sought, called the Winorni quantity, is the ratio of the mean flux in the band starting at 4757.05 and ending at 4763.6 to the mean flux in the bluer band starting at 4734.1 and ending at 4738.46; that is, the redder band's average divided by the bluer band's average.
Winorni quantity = 0.984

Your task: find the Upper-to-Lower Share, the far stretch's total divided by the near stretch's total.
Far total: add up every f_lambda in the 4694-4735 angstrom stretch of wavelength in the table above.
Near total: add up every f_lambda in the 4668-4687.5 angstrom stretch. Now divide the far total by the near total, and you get 2.1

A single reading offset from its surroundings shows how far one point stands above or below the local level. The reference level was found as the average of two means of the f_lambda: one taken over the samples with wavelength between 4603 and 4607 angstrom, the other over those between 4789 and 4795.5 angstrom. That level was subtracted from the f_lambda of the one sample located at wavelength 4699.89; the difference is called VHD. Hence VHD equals -0.14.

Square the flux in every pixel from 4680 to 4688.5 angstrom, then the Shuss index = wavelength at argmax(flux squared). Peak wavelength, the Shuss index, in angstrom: 4685.84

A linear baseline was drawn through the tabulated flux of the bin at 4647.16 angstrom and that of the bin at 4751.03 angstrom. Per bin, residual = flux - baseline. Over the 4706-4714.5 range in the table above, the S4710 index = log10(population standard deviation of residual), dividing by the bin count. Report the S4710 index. -0.83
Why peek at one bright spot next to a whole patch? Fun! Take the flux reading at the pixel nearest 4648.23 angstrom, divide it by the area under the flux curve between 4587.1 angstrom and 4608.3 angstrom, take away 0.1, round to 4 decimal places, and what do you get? -0.0574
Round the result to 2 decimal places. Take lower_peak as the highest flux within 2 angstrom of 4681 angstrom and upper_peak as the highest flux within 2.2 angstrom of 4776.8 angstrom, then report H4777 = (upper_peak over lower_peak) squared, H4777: 1.18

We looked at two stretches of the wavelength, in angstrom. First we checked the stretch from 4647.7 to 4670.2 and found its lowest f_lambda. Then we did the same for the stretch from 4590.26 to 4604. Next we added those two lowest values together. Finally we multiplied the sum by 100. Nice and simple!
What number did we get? 570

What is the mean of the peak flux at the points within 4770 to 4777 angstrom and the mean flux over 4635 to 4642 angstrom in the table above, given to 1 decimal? 3.1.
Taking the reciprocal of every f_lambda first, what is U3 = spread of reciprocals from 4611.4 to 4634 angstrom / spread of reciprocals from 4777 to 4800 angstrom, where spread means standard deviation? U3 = 1.25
